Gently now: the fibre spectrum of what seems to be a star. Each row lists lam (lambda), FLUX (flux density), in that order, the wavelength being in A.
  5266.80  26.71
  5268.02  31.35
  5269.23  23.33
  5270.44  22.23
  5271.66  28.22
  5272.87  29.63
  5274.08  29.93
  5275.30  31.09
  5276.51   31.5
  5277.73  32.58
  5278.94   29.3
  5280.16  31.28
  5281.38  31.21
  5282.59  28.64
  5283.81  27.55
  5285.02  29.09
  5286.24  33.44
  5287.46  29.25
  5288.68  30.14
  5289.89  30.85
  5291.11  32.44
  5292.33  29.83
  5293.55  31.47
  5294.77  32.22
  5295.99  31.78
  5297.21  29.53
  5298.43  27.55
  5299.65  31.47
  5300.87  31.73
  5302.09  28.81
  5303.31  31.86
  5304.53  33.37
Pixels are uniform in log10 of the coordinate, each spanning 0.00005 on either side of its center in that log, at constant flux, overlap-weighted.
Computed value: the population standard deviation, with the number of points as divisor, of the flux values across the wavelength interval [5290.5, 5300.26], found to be 1.6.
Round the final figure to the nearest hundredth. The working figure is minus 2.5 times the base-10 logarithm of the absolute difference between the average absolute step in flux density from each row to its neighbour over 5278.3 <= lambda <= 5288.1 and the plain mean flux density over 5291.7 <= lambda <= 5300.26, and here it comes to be -3.63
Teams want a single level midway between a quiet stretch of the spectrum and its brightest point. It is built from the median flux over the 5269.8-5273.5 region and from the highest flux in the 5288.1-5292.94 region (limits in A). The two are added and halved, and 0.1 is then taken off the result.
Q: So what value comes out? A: 30.2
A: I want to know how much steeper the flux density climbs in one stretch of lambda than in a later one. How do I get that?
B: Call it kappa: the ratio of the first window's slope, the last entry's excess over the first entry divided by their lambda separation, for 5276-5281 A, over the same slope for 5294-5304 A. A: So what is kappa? 1.4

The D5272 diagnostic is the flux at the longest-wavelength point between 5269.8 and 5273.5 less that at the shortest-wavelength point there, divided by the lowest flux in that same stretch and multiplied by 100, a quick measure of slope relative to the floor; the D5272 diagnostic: 33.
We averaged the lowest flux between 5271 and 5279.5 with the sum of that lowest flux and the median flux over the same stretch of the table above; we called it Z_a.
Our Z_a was 43.2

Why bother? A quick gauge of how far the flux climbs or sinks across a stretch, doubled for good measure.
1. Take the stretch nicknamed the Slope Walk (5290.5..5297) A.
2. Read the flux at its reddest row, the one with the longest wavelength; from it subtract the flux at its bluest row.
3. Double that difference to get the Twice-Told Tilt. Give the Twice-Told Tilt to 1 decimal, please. -1.3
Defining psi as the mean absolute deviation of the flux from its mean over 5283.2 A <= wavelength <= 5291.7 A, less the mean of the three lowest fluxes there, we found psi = -27.0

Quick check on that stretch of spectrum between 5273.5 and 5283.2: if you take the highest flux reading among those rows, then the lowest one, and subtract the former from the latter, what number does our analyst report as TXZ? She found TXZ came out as -3.9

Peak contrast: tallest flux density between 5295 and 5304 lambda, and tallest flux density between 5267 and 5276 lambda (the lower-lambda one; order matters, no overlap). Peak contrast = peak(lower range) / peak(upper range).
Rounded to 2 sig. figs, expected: 0.98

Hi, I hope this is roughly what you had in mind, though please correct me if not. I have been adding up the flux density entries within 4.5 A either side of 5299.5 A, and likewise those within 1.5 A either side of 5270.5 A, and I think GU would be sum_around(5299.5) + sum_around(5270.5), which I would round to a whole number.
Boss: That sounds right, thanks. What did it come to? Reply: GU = 287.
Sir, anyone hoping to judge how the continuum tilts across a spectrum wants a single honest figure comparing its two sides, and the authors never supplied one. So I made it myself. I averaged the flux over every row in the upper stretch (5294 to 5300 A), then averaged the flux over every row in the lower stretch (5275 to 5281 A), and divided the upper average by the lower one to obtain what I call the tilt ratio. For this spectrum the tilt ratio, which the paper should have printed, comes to 0.98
